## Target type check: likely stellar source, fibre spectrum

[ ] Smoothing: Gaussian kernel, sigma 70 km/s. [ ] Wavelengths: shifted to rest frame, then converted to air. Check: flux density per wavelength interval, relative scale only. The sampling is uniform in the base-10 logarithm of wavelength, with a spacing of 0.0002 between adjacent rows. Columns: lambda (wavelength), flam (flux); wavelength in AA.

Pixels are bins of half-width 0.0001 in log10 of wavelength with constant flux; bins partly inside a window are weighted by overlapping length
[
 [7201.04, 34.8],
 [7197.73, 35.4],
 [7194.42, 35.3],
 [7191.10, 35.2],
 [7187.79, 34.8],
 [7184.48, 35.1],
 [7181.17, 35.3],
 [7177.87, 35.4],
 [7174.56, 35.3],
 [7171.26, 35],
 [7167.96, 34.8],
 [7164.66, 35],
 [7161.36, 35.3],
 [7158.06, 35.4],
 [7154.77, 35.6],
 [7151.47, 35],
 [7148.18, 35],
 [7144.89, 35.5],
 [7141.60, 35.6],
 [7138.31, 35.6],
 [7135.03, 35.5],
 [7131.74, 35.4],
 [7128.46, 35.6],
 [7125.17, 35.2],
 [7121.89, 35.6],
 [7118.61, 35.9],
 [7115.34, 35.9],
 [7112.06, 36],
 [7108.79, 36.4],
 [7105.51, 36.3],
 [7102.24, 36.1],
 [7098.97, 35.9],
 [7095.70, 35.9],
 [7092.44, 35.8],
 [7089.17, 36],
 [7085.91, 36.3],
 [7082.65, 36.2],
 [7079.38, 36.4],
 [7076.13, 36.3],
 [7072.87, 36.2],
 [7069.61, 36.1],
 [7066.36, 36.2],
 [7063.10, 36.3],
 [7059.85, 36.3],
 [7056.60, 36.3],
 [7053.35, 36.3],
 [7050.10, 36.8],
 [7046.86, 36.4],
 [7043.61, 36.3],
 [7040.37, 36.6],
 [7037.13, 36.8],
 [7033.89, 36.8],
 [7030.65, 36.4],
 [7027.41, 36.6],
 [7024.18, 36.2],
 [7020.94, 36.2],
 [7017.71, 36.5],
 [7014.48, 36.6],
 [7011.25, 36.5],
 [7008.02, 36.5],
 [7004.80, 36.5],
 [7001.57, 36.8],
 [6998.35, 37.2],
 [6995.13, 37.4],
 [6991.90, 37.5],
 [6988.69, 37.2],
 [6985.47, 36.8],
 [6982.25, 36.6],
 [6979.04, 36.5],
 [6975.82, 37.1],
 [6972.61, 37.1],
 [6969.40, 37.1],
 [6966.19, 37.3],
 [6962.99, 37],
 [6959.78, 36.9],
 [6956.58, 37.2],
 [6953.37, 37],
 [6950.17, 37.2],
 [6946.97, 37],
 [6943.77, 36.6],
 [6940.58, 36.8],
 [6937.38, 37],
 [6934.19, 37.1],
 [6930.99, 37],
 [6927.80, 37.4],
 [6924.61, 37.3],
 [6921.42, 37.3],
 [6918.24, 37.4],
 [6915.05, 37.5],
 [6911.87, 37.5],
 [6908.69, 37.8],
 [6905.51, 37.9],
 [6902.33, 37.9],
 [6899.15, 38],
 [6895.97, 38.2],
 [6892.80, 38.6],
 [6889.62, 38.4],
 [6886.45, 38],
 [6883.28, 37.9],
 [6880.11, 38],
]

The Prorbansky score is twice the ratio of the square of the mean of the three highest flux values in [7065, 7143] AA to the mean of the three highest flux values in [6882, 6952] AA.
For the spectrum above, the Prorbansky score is 68.9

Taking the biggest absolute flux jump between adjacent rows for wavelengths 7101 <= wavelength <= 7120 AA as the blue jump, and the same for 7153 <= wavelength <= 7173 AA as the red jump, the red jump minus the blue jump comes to -0.10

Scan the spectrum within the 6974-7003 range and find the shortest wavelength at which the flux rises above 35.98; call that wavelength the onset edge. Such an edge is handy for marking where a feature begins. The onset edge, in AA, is 6975.82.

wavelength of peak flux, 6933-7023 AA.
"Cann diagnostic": 6991.90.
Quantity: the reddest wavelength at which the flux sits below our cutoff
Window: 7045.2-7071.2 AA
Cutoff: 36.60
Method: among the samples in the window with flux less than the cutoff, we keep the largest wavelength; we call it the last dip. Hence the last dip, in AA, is 7069.61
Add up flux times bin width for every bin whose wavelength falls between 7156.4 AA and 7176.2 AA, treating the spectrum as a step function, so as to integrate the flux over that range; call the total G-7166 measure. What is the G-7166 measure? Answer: 696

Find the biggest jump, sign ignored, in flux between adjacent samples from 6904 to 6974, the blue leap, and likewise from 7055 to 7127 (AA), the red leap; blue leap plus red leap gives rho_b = 0.80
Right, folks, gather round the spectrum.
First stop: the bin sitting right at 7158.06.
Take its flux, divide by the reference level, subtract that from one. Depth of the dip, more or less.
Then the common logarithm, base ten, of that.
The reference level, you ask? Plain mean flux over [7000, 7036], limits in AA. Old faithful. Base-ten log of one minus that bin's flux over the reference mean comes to -1.5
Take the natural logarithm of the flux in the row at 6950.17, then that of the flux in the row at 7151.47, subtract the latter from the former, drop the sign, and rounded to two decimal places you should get 0.06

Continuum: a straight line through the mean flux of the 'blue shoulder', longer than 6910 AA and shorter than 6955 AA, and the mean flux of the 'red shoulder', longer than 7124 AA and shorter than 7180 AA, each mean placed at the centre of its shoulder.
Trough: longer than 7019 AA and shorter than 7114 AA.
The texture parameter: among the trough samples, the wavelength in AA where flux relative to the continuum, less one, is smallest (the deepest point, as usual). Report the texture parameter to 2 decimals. 7020.94 AA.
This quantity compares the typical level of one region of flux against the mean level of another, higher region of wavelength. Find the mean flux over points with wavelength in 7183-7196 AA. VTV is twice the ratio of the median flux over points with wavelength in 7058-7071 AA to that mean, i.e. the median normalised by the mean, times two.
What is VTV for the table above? 2.07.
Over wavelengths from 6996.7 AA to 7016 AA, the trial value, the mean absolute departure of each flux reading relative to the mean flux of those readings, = 0.21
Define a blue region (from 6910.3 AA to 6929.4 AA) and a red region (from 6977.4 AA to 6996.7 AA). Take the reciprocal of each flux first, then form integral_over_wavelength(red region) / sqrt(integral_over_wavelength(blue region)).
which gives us 0.730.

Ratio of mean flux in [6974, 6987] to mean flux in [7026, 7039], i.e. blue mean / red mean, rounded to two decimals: 1.00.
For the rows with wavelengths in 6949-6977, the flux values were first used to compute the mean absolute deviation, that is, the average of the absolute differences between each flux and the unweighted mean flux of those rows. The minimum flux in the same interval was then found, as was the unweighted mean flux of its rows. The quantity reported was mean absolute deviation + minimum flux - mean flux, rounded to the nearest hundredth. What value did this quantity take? -0.11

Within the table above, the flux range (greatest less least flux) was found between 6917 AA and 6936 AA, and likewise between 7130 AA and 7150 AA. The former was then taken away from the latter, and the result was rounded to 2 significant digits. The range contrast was 0.20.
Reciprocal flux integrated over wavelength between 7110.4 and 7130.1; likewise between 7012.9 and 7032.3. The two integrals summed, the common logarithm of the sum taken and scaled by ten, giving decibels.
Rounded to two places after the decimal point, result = 0.35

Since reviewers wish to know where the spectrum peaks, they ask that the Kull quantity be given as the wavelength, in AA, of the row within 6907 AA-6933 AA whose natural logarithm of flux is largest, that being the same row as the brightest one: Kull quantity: 6908.69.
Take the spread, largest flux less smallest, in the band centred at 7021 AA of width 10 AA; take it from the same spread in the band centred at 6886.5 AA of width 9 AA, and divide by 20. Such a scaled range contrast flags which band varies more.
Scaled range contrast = 0.010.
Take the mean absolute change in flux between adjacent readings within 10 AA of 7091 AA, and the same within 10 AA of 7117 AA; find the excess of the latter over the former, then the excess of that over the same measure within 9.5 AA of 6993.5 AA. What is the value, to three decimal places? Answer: -0.180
